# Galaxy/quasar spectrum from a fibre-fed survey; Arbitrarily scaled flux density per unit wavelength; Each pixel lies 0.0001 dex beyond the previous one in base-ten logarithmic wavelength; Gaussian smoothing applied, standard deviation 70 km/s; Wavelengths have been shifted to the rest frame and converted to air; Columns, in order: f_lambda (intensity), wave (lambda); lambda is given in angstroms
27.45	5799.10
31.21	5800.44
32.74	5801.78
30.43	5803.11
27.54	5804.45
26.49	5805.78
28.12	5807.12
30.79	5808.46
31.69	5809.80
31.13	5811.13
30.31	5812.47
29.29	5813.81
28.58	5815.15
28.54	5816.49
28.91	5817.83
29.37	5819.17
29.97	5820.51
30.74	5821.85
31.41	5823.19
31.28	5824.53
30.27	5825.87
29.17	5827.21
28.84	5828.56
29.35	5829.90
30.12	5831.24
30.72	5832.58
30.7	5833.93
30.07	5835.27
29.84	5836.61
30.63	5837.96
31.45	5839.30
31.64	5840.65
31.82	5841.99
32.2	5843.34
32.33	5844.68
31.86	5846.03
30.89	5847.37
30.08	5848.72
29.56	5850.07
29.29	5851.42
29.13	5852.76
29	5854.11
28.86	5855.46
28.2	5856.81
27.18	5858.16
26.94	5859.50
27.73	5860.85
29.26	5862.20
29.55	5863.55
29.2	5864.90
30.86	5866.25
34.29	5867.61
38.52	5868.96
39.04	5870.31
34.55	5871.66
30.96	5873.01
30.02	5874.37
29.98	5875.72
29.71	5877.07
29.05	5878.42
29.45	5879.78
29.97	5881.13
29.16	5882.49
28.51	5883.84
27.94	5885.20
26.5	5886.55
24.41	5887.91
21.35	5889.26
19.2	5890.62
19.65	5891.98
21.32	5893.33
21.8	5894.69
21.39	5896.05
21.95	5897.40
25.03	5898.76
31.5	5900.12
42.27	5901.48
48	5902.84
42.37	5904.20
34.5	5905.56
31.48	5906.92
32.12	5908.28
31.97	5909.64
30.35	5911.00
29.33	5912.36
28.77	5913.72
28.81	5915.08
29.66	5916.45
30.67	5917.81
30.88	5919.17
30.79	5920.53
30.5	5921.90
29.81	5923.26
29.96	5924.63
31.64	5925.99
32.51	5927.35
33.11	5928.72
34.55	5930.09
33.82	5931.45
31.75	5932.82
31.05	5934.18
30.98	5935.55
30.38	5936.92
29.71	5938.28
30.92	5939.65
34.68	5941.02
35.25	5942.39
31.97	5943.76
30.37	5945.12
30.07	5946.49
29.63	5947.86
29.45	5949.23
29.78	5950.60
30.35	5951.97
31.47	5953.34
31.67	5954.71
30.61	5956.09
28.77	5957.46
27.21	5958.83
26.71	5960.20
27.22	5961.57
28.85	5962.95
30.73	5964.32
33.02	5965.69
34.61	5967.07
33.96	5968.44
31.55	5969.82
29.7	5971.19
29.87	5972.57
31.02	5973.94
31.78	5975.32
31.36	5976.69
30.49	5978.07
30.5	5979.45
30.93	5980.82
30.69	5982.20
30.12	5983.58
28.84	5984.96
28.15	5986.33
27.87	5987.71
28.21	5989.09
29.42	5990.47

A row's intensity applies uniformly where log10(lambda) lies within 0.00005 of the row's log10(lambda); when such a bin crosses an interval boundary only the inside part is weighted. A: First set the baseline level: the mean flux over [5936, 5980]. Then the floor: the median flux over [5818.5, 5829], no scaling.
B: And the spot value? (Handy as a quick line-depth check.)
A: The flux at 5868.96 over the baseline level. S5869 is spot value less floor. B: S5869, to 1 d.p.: -28.9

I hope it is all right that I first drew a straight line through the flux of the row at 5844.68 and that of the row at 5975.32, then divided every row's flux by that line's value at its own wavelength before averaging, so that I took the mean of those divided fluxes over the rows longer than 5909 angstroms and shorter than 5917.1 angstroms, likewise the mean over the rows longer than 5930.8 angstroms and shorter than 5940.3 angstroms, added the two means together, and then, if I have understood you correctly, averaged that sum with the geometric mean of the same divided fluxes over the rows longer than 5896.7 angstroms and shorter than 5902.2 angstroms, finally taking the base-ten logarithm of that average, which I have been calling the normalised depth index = 0.149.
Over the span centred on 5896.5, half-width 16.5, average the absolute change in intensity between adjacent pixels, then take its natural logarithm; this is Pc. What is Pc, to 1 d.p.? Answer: 1.0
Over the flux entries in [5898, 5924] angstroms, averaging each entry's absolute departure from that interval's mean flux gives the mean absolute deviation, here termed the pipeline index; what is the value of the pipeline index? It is 3.9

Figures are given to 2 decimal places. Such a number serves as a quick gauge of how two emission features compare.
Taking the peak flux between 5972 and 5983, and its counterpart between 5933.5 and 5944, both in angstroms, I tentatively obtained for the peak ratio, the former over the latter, 0.90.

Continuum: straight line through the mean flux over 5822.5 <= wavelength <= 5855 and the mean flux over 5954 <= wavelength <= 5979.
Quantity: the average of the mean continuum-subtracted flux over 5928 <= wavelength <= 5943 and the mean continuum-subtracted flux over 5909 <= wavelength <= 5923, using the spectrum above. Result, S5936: 0.8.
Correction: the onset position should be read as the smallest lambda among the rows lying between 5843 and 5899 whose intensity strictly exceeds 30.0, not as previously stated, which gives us 5843.34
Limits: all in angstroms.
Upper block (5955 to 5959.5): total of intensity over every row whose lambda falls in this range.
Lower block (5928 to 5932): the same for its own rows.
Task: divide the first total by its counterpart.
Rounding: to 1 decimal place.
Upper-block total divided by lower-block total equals 0.9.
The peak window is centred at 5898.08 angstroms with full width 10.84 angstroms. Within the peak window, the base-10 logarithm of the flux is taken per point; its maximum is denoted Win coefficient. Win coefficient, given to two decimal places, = 1.68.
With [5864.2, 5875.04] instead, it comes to 1.59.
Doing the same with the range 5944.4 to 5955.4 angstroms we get 1.50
